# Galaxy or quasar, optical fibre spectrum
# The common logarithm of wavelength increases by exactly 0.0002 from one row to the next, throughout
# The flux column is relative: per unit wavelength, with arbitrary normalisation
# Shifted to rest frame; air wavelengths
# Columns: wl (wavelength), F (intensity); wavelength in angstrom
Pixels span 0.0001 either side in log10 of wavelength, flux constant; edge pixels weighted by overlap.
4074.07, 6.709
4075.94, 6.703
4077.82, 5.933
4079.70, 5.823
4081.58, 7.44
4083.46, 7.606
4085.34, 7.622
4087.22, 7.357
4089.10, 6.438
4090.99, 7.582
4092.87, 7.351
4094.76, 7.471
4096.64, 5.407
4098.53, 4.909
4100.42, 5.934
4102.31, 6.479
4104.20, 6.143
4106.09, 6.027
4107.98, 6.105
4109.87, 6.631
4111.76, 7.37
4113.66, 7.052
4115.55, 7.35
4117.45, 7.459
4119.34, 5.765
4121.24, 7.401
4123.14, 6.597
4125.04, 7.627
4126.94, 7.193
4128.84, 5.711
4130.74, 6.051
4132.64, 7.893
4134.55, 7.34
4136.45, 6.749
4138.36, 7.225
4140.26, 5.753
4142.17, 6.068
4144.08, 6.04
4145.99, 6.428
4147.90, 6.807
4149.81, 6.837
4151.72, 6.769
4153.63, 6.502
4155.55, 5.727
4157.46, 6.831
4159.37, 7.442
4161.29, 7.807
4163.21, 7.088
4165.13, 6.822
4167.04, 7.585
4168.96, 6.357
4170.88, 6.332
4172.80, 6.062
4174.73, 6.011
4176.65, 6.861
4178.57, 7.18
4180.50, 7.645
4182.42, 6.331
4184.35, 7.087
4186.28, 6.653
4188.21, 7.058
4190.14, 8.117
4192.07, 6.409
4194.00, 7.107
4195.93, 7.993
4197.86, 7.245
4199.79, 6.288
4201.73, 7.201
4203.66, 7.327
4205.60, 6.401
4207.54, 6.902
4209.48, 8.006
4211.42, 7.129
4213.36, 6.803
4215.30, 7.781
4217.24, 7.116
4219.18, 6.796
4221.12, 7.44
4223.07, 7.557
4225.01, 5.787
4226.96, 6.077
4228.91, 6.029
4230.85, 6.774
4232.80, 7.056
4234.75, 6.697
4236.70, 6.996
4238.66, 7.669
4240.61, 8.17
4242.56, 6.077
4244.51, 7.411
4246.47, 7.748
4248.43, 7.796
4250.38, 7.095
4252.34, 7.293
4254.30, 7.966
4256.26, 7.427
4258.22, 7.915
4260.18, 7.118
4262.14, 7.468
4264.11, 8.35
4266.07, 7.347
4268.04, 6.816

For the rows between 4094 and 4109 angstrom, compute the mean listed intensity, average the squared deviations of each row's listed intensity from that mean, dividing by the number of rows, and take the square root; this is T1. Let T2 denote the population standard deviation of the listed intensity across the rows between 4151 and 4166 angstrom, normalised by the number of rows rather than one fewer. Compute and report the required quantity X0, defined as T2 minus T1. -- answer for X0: -0.12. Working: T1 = 0.70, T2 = 0.58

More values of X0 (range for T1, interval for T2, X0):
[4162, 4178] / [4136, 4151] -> -0.04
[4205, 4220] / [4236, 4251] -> 0.11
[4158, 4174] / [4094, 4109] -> 0.10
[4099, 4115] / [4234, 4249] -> 0.16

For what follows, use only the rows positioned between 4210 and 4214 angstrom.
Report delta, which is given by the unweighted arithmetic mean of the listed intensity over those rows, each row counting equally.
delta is 7.0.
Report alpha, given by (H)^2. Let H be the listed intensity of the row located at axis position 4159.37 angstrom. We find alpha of 55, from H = 7.442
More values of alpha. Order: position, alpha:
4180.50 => 58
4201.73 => 52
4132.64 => 62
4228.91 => 36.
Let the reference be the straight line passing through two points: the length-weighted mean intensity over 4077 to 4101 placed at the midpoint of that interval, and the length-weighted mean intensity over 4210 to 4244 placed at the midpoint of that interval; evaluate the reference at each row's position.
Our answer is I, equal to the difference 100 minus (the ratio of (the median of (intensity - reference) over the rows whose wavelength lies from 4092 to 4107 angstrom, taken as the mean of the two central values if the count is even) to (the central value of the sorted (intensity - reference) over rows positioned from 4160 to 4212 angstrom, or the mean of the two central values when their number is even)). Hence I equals 103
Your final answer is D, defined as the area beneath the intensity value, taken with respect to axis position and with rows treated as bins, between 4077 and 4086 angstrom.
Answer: 62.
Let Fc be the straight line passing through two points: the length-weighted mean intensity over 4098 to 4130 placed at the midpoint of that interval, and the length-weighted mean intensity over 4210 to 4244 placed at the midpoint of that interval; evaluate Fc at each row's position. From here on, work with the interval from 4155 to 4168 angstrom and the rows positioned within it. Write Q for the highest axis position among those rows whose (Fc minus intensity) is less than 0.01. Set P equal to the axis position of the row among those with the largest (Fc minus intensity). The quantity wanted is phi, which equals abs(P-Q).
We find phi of 11.5 angstrom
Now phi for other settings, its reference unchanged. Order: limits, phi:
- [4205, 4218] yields 11.6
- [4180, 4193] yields 7.7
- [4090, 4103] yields 3.8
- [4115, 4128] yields 7.6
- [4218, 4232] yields 1.9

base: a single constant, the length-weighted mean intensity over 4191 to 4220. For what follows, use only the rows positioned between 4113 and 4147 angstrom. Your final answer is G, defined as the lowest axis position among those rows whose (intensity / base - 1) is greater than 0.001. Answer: 4115.55 angstrom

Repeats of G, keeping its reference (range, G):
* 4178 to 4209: 4178.57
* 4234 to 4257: 4238.66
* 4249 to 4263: 4252.34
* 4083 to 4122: 4083.46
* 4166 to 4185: 4167.04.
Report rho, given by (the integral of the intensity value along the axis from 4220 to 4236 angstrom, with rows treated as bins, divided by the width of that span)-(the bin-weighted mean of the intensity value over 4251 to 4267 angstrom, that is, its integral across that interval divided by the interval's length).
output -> -0.9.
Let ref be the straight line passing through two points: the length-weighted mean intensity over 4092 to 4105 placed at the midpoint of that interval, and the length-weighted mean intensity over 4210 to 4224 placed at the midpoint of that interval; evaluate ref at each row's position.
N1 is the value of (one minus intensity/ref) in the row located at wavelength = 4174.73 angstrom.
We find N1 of 0.13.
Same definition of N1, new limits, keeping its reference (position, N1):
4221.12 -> -0.02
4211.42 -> 0.01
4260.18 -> 0.07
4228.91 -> 0.18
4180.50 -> -0.10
